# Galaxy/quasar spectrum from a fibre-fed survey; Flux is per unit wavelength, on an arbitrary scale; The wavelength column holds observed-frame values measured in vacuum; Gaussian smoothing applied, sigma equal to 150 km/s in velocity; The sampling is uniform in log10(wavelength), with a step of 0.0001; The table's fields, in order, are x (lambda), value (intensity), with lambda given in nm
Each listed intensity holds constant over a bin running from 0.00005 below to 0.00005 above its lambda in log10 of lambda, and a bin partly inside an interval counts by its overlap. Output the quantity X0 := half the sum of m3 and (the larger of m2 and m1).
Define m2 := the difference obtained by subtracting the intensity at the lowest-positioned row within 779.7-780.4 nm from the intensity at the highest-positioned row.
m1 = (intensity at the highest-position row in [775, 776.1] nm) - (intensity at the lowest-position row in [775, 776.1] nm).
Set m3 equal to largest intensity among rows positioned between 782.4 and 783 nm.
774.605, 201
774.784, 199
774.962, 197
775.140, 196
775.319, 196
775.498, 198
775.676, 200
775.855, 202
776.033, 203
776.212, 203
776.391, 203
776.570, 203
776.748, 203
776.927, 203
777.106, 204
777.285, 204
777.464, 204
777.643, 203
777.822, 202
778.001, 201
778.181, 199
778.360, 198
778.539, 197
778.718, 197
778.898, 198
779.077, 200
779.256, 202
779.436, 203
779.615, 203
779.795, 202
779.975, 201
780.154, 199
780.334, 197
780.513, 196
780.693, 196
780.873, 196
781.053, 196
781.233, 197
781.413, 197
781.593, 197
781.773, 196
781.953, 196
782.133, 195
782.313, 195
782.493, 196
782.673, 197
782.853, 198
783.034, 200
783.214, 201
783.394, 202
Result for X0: 102.5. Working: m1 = 7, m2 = -5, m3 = 198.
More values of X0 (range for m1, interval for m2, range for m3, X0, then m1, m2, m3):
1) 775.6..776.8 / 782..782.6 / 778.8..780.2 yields 103.0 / 3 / 1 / 203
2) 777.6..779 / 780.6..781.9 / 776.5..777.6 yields 102.0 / -5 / 0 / 204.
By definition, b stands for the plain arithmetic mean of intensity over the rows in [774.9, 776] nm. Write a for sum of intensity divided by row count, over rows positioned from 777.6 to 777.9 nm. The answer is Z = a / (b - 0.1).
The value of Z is 1.02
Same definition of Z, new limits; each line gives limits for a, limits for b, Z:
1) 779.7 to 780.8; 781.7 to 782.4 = 1.02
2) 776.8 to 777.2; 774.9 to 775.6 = 1.03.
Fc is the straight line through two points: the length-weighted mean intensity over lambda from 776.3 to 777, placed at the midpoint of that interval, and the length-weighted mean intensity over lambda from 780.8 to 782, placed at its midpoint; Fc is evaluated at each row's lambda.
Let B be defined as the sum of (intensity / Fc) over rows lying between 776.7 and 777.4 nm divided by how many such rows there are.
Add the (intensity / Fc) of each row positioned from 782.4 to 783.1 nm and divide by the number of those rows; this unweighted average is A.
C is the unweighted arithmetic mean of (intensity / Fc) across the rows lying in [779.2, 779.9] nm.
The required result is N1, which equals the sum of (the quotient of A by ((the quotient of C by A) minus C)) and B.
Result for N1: -59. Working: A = 1.02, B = 1.00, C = 1.02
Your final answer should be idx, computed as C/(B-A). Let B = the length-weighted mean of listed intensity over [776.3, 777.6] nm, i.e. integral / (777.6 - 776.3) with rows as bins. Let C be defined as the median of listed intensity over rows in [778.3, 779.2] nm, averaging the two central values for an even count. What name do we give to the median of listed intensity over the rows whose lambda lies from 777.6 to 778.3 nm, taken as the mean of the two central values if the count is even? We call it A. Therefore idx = 102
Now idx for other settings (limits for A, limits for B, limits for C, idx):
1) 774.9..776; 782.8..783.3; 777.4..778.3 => 95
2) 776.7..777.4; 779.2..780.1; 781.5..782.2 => -131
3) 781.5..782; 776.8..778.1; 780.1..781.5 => 29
